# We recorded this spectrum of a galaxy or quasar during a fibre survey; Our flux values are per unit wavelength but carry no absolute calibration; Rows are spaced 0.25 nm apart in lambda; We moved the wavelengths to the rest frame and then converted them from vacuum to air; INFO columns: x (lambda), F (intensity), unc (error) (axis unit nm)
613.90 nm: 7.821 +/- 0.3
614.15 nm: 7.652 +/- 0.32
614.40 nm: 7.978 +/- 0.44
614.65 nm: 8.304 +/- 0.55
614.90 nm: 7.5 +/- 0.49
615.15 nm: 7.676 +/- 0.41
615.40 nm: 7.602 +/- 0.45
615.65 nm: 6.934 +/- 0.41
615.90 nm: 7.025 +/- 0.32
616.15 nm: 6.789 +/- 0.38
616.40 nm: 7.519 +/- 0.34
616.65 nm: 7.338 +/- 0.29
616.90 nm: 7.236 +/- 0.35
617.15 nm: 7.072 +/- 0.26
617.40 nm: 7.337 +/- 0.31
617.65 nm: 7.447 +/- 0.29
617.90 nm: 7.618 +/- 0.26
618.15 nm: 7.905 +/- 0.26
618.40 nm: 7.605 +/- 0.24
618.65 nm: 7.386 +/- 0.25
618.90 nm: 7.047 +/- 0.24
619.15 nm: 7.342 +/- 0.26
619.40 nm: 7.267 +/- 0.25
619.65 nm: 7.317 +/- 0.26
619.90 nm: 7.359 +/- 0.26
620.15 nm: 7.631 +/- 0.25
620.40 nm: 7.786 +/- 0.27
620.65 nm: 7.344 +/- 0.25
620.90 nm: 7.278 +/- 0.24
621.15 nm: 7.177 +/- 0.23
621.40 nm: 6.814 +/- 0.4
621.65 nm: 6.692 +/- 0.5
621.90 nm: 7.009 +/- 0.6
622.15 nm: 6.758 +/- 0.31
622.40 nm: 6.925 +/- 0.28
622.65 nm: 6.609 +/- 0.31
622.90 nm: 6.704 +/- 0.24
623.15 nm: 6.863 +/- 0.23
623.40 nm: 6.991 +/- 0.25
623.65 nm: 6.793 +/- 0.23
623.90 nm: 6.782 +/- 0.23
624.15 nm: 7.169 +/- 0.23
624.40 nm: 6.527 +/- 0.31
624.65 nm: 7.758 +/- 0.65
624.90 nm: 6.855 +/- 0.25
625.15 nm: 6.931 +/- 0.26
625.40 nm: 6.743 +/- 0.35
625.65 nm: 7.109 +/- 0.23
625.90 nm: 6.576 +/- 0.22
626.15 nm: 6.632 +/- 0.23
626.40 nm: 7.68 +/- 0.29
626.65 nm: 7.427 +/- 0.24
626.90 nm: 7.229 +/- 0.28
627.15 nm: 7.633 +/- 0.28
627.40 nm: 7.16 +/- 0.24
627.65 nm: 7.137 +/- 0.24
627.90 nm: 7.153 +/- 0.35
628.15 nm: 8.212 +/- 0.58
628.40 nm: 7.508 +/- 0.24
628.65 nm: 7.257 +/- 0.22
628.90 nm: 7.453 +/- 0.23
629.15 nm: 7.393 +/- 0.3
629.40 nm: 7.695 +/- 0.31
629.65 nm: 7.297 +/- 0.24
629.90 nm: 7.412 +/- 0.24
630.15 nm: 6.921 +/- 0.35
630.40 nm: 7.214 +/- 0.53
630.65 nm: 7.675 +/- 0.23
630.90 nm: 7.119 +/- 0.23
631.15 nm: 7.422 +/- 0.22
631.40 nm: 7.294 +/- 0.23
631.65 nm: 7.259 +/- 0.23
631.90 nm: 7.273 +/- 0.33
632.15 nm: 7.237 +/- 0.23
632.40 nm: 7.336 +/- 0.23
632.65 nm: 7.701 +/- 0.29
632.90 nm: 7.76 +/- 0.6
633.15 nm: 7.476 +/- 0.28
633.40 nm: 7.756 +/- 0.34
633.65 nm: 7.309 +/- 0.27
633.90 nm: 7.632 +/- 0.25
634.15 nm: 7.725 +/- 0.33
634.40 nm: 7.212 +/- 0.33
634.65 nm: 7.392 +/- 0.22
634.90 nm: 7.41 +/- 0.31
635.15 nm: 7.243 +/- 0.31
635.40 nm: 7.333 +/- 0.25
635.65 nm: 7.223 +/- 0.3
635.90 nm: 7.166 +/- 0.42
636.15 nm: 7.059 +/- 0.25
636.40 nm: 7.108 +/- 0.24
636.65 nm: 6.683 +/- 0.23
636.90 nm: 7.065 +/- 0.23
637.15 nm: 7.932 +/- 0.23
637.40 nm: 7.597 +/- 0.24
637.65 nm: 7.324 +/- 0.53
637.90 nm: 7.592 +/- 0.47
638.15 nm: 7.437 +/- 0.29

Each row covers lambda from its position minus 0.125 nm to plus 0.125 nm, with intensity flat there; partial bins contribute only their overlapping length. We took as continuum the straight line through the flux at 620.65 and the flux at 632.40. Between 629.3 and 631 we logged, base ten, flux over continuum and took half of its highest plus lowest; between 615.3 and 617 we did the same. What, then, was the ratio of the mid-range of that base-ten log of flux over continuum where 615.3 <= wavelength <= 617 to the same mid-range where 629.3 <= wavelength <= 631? 4.1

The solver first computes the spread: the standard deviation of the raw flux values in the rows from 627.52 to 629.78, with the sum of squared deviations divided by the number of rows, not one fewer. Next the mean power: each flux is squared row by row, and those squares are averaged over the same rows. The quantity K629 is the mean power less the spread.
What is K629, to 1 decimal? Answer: 55.4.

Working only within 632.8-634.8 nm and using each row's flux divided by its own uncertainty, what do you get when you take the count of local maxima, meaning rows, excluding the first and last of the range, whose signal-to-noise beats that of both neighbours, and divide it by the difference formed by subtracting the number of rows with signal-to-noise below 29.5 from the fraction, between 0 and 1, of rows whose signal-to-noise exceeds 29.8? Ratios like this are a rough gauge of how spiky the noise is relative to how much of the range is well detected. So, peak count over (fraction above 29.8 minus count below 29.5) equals -0.35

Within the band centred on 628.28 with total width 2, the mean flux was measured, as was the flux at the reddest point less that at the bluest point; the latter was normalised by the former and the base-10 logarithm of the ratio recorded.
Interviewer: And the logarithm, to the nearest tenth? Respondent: -1.5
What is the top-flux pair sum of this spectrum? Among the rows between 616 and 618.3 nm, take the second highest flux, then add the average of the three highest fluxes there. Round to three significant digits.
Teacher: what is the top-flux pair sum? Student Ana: 15.3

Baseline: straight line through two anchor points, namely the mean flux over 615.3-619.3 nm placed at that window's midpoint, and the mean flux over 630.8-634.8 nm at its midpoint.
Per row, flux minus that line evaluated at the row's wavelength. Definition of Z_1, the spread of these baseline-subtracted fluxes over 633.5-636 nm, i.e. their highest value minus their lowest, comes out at 0.57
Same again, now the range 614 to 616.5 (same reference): 1.53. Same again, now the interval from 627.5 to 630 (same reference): 1.07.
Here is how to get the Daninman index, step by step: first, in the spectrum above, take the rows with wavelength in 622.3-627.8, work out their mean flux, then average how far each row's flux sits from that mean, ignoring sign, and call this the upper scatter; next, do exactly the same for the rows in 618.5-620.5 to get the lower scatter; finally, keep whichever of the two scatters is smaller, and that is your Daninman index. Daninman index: 0.16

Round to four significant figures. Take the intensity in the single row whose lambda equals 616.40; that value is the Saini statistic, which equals 7.519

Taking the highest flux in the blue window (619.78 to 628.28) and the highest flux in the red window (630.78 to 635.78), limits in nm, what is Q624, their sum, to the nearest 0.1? 16.0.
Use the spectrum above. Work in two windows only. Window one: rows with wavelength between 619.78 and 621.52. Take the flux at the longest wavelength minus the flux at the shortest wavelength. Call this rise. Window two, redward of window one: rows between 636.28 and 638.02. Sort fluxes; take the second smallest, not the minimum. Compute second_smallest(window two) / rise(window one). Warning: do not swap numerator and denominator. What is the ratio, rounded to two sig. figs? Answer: -13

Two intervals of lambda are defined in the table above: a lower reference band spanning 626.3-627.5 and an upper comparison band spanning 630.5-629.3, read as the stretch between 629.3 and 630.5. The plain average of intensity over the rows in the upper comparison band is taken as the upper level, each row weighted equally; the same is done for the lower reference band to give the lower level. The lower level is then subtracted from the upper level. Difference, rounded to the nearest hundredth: -0.12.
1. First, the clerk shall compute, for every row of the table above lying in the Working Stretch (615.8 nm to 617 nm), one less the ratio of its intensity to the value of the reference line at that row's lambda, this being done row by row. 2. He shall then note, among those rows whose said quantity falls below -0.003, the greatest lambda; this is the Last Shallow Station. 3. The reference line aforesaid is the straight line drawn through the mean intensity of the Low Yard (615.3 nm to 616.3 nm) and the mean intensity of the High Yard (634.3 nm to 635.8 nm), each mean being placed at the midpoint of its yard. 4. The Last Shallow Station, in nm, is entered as 616.90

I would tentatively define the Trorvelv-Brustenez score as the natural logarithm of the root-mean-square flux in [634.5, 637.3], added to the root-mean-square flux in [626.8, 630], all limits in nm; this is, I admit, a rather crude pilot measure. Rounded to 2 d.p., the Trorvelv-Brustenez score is 9.41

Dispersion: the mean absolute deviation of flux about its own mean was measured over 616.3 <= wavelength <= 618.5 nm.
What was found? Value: 0.186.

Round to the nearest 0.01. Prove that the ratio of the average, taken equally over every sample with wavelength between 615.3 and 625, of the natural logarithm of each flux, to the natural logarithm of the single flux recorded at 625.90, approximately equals 1.05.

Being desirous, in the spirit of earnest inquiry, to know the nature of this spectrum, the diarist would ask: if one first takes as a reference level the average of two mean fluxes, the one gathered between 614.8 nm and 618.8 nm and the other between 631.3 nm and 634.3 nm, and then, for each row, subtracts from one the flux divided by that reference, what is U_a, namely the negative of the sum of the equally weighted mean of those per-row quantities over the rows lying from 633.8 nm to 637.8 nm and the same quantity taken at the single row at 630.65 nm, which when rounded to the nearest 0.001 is 0.019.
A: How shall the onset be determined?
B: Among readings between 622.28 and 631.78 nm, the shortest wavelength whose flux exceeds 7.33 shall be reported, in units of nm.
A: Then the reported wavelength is 624.65 nm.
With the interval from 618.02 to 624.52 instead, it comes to 618.15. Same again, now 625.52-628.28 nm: 626.40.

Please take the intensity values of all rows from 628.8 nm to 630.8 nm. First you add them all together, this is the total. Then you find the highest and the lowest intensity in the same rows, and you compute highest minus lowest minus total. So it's -58.3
